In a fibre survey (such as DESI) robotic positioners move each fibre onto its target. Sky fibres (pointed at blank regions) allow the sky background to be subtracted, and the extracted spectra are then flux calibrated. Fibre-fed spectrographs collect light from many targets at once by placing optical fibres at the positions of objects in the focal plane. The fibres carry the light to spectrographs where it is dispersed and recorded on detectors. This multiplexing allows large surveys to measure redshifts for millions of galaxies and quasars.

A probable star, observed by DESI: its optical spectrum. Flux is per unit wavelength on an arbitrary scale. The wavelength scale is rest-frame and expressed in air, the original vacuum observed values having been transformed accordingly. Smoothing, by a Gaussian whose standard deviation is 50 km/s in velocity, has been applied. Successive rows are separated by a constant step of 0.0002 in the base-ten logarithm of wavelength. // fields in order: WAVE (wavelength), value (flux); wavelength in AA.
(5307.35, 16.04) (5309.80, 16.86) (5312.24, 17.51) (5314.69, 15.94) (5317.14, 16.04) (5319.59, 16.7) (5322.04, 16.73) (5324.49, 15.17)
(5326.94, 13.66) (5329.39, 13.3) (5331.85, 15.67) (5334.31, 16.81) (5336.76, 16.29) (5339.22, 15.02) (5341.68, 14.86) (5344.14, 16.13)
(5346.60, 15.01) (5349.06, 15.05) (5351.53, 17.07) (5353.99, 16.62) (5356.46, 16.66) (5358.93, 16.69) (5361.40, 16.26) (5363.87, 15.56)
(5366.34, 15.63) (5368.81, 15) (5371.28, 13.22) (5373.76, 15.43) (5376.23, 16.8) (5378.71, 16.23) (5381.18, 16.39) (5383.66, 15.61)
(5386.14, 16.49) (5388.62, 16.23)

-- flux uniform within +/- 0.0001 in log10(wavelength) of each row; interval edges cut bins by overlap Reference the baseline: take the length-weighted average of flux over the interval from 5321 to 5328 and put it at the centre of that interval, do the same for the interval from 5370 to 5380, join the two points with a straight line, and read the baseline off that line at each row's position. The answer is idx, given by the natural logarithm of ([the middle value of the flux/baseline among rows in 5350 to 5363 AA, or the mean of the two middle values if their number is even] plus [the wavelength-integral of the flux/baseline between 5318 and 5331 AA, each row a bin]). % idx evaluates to 2.64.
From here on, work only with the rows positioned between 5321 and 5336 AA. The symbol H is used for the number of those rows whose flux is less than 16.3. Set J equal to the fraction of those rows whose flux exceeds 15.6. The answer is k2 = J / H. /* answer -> 0.125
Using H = 4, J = 0.50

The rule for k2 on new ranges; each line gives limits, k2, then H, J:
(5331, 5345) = 0.133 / 5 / 0.67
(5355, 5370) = 0.167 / 4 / 0.67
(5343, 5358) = 0.222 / 3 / 0.67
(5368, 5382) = 0.125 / 4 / 0.50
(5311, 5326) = 0.278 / 3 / 0.83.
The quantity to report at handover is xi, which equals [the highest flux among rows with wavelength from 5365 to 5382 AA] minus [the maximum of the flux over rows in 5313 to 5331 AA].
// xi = 0.07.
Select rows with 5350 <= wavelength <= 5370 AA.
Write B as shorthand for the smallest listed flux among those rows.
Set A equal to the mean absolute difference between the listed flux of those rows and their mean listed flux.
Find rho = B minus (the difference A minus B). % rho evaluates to 29.4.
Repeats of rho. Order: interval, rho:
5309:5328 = 26.4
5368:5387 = 25.6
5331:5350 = 29.1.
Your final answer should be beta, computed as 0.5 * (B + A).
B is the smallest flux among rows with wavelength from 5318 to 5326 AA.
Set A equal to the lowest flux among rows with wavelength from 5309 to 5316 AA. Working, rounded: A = 15.94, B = 15.17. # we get 15.6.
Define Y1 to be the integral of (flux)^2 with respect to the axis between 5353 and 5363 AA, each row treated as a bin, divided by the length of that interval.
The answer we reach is 273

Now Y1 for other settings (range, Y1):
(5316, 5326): 260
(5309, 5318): 276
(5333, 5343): 249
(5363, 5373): 222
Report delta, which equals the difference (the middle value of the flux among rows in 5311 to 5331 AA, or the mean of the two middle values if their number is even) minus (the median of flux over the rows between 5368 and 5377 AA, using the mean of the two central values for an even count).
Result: 0.8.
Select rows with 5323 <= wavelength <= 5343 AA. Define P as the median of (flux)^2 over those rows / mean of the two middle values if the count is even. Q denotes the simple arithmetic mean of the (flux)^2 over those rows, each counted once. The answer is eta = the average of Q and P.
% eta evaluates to 229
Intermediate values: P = 228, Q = 229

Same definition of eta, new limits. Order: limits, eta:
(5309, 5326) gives 275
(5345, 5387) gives 258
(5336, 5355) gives 246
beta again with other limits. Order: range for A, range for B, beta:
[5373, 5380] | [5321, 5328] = 14.5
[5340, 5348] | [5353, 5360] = 15.7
